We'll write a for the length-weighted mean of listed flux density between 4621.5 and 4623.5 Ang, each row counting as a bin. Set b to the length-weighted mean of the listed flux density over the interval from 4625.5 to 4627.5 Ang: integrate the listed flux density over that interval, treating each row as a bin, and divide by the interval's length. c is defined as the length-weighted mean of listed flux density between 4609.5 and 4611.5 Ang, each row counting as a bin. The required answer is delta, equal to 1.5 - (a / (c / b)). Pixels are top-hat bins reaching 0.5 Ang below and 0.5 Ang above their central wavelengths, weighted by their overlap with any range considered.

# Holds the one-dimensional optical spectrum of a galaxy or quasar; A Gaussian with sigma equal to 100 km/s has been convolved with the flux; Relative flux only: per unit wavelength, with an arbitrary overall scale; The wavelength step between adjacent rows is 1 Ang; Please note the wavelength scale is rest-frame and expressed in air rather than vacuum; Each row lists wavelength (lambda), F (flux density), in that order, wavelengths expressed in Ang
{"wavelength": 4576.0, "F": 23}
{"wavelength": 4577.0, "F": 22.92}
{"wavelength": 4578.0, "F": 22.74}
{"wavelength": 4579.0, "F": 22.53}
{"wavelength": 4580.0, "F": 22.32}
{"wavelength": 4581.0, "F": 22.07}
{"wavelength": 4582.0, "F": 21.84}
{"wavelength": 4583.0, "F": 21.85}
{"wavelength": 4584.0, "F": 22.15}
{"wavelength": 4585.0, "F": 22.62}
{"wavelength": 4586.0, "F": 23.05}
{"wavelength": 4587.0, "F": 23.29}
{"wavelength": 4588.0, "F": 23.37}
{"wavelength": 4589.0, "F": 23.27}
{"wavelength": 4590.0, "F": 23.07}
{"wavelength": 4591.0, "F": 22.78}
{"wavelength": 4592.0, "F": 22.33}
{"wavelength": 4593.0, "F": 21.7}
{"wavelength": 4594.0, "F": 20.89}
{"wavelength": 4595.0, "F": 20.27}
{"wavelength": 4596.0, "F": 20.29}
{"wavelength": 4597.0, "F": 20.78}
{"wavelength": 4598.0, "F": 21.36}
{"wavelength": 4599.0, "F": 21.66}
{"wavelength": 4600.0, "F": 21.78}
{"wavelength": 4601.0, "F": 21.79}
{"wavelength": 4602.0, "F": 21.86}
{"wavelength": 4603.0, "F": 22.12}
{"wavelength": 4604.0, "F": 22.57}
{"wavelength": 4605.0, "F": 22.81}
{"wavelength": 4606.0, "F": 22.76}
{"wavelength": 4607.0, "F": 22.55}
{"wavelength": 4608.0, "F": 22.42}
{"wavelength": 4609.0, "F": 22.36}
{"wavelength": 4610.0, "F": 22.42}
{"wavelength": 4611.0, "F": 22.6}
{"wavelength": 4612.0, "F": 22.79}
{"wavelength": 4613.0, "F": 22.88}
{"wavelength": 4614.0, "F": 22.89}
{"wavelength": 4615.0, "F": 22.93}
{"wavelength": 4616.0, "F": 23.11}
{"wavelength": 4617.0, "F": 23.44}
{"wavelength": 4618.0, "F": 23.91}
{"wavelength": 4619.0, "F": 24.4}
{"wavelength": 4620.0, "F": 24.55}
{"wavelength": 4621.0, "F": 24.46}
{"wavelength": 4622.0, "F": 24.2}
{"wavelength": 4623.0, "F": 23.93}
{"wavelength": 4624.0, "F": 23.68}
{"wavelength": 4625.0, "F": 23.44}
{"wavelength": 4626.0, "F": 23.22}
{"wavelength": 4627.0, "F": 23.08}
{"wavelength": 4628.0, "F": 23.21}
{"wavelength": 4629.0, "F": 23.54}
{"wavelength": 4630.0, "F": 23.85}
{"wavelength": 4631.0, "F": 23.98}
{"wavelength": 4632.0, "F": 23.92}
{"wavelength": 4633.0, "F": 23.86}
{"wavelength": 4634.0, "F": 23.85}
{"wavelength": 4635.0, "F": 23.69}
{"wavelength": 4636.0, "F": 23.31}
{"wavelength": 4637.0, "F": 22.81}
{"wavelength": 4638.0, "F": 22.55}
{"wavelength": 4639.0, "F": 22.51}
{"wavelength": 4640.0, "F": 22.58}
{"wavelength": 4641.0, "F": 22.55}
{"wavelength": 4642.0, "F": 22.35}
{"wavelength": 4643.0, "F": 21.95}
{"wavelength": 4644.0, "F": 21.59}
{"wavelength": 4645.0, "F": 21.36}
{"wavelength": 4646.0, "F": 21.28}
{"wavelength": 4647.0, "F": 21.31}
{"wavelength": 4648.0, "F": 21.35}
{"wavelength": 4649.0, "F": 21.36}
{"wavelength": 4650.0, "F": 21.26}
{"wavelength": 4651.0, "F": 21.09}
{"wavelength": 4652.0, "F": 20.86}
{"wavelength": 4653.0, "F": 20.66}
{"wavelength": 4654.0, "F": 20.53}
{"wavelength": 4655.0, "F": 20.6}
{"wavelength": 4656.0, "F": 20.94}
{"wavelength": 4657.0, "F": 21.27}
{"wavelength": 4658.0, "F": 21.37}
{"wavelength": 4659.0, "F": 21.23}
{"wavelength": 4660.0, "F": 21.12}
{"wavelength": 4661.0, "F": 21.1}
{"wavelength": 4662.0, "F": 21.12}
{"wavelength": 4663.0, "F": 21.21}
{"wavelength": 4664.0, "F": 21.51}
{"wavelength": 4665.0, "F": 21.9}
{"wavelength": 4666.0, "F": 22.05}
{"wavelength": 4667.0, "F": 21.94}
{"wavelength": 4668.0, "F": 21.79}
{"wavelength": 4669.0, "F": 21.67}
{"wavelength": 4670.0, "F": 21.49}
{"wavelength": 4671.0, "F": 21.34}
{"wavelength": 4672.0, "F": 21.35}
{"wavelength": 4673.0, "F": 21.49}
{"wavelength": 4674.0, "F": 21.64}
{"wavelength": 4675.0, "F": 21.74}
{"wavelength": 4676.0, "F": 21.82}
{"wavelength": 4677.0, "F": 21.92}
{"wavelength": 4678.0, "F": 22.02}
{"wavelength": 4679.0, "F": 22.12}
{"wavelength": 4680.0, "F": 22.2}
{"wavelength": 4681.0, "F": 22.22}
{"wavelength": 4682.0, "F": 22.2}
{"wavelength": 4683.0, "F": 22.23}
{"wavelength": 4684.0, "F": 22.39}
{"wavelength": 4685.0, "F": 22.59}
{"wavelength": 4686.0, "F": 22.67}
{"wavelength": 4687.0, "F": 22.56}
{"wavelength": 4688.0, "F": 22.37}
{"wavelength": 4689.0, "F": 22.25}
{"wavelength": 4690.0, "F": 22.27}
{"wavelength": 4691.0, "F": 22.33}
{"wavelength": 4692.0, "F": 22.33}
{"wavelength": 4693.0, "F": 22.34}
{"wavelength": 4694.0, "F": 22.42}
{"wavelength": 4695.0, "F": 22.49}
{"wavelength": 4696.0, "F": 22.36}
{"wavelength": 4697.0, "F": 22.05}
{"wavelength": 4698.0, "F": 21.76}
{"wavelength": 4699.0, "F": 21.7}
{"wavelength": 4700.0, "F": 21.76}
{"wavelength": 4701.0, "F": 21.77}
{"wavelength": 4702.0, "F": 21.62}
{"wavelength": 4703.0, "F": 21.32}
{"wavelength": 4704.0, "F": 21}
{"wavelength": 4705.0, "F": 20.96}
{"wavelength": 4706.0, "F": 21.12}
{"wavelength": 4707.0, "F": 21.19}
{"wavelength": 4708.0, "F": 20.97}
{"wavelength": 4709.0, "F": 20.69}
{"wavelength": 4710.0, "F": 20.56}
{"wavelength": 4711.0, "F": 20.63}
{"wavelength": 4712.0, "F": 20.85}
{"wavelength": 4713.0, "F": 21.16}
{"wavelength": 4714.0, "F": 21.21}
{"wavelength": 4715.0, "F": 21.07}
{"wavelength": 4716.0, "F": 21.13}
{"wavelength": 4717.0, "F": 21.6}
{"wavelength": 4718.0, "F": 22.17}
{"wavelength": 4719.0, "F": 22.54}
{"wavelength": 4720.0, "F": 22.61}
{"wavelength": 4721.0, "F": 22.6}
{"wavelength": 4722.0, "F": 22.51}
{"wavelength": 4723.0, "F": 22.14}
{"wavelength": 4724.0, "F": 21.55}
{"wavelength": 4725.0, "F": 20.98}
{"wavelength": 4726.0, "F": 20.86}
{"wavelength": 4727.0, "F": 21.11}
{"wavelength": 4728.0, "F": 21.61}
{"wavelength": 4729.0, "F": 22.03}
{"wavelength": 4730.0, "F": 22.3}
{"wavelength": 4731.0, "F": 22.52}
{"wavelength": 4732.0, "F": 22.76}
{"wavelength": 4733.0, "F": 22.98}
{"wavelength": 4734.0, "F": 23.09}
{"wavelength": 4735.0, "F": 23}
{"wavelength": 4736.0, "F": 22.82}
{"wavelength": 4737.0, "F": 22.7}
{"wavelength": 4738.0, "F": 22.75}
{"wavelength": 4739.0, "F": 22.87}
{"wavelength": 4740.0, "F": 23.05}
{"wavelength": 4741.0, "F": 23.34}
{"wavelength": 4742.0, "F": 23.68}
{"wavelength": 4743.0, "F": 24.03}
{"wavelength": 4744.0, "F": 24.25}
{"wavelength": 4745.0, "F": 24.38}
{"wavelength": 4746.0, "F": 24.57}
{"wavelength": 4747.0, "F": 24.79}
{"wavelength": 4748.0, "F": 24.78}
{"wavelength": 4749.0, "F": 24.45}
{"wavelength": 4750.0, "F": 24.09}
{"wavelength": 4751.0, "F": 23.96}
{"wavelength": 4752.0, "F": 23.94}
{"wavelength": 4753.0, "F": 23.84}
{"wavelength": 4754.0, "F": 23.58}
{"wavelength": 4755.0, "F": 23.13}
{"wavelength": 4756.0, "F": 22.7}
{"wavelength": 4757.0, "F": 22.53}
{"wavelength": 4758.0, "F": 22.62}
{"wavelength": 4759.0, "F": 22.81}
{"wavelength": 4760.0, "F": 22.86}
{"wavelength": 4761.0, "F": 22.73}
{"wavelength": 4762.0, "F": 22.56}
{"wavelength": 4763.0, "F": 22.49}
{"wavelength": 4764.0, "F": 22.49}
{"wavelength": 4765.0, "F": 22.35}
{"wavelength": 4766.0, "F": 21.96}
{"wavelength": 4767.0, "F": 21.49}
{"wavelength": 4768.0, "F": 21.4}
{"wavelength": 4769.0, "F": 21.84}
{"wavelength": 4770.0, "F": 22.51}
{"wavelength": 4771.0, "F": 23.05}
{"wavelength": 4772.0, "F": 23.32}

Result -23.2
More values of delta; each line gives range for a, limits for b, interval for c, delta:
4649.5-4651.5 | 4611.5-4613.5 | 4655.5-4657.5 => -21.4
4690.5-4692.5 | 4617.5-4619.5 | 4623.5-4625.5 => -21.4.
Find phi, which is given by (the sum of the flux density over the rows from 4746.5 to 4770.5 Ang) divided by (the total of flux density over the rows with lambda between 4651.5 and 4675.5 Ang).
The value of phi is 1.08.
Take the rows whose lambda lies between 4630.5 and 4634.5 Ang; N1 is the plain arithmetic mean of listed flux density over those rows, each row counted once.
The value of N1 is 23.9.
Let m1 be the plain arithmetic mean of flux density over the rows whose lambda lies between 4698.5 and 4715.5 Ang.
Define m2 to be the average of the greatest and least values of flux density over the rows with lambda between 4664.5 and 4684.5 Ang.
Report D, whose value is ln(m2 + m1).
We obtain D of 3.76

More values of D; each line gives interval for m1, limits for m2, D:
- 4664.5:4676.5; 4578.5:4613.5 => 3.77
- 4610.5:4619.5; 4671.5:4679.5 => 3.81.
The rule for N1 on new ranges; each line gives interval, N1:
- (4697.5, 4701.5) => 21.7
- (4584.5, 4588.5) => 23.1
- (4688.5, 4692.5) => 22.3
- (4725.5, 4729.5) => 21.4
